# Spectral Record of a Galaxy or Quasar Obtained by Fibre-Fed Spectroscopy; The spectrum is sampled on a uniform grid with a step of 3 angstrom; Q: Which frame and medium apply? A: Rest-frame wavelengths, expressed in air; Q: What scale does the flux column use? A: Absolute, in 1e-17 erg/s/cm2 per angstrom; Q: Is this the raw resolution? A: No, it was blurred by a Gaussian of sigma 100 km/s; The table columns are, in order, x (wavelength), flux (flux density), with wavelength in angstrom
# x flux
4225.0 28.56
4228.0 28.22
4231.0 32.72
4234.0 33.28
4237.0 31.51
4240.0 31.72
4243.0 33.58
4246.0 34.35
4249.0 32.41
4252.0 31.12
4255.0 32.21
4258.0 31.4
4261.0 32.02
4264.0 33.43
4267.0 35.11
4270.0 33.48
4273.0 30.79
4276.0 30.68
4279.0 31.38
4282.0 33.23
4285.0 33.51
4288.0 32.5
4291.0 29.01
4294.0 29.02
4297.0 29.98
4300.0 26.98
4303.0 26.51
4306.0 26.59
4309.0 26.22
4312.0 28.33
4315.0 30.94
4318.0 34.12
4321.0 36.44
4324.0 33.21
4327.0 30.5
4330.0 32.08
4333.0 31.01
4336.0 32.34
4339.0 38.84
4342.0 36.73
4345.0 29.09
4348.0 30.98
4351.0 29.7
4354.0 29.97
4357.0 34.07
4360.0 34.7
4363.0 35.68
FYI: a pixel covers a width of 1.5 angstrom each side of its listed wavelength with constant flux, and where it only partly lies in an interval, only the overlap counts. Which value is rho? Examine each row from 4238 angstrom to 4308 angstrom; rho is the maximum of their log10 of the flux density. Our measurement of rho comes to 1.55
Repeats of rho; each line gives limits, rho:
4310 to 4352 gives 1.59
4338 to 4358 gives 1.59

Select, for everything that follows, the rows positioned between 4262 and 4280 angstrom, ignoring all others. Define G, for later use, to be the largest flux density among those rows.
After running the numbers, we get 35.11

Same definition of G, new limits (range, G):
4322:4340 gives 38.84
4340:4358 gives 36.73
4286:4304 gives 32.5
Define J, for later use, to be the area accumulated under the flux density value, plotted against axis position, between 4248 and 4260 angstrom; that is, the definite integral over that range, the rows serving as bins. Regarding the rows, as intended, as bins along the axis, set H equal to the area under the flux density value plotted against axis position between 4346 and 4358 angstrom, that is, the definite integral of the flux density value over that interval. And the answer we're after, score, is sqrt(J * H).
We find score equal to 376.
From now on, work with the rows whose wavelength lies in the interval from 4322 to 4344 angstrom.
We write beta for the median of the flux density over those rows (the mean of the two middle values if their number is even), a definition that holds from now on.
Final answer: 32.3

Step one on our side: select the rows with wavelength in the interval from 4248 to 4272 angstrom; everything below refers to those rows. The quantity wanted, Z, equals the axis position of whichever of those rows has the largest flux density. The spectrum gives 4267.0 angstrom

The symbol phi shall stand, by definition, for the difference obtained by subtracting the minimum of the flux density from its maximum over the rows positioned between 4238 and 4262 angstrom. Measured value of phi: 3.2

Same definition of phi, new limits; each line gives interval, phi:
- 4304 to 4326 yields 10.2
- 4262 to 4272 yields 1.7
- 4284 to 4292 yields 4.5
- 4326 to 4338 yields 1.8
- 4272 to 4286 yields 2.8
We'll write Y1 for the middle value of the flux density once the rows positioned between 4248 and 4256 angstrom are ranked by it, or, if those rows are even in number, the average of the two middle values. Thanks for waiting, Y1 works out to 32.2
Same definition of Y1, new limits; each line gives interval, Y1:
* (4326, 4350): 31.5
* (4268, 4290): 32.5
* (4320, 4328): 33.2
